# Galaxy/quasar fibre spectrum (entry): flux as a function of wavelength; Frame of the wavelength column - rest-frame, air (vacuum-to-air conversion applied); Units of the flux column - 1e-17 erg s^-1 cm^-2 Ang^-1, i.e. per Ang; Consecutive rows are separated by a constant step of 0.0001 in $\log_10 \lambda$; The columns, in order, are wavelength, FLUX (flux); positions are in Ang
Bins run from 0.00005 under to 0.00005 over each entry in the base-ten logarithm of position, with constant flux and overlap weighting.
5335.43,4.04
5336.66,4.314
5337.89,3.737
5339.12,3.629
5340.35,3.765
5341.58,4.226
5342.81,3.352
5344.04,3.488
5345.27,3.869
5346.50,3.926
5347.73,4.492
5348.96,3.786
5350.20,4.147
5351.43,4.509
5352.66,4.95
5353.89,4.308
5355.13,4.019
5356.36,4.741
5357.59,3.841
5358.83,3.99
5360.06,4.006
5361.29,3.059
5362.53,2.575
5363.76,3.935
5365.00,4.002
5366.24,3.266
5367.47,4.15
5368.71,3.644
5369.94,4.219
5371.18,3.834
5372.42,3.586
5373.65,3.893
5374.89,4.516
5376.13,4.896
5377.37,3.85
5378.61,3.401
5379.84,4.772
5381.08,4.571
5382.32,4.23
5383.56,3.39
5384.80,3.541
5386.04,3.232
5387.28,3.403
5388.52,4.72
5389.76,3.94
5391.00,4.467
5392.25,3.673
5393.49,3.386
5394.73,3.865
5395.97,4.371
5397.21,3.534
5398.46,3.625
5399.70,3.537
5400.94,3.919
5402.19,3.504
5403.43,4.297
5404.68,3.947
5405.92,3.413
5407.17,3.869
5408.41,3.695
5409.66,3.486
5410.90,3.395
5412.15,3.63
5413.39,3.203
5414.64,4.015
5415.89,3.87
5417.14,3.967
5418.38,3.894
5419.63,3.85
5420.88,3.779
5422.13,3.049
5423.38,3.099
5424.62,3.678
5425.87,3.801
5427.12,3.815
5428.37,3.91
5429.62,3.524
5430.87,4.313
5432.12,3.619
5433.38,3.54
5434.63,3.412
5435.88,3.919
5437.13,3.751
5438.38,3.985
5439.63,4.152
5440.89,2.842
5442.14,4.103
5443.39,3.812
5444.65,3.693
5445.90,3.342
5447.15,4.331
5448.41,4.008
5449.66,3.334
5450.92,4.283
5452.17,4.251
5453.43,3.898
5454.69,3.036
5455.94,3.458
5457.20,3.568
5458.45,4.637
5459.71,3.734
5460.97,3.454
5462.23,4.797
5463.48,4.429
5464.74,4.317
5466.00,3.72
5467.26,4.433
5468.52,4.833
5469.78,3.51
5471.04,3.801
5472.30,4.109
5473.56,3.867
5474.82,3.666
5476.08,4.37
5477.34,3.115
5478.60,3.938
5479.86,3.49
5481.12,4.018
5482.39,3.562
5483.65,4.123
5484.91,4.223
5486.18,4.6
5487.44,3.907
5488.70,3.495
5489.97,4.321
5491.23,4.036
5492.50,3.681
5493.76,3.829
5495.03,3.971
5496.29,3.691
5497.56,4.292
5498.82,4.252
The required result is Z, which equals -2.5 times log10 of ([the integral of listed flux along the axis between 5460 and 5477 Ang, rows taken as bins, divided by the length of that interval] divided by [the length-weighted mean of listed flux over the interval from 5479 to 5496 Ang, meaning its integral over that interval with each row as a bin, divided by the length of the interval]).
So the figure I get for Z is -0.04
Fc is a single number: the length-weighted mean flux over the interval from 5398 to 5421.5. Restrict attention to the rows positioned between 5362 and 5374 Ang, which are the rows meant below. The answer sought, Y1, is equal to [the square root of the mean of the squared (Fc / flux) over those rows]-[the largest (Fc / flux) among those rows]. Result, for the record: -0.41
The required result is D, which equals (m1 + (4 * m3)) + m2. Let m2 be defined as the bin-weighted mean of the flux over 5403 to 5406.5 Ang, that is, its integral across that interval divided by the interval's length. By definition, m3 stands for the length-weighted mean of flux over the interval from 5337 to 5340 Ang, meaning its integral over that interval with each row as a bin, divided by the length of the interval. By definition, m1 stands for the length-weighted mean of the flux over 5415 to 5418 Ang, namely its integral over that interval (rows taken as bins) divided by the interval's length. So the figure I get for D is 22.8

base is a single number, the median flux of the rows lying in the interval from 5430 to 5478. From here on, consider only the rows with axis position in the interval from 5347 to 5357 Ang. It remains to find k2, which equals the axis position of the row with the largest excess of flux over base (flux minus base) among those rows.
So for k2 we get 5352.66 Ang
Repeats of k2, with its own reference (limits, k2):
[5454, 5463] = 5462.23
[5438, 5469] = 5468.52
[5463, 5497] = 5468.52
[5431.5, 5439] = 5438.38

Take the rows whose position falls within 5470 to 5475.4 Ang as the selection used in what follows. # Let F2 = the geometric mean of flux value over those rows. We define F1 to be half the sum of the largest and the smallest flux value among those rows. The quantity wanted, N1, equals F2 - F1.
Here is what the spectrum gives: -0.030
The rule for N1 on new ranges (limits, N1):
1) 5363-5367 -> 0.085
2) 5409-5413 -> -0.010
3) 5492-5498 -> -0.100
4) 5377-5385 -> -0.150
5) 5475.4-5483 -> -0.016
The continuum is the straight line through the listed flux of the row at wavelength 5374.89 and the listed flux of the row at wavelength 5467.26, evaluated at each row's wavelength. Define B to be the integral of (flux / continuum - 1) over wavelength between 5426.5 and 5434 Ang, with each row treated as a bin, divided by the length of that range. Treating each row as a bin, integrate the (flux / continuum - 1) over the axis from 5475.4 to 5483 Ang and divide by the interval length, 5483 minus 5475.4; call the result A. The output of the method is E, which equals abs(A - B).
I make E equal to 0.000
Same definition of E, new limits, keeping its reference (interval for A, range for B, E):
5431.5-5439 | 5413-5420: 0.022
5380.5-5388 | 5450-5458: 0.016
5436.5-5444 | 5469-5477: 0.029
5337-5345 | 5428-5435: 0.014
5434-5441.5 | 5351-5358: 0.147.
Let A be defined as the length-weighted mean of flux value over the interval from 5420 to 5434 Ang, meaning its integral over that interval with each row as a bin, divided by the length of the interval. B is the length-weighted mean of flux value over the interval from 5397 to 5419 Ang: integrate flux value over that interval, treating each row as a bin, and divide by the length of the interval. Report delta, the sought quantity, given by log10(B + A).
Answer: 0.867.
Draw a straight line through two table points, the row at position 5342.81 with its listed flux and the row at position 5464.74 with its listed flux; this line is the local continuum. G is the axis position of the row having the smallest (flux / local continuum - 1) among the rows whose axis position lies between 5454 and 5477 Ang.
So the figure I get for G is 5454.69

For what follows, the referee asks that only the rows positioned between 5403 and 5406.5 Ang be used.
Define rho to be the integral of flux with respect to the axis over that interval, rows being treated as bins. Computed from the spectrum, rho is 13.5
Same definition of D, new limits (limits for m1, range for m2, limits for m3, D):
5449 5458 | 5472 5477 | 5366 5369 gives 22.6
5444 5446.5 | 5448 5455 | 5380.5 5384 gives 23.7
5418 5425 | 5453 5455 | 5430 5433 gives 22.6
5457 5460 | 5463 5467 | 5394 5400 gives 23.4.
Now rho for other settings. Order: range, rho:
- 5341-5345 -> 14.8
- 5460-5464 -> 16.7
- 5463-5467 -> 16.7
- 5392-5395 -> 10.8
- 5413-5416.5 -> 13.0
